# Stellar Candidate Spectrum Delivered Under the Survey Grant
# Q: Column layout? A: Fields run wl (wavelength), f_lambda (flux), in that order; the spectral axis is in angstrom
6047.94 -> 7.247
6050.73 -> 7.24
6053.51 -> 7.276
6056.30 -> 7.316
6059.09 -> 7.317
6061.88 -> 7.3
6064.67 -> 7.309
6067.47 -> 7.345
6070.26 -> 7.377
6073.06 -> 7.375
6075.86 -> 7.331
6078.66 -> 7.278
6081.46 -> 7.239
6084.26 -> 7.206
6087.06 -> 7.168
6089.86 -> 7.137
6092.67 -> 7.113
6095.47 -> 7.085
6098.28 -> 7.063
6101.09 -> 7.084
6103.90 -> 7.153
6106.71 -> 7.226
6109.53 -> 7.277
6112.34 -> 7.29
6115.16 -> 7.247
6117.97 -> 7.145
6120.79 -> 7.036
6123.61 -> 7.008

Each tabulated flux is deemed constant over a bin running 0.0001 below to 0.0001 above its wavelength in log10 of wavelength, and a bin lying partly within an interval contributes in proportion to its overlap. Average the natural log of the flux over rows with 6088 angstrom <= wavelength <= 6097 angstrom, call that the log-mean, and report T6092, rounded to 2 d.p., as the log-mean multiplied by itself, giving 3.85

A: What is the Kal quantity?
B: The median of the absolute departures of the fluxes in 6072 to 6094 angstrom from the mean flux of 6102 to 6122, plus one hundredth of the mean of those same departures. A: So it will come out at 0.071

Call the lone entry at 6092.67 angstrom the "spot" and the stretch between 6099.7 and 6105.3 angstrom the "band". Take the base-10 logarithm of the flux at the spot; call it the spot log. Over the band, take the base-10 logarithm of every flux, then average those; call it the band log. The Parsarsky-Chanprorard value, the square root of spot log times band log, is 0.852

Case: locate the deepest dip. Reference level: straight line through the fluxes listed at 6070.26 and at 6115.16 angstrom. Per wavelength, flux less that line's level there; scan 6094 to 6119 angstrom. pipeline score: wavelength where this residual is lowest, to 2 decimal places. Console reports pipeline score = 6098.28 angstrom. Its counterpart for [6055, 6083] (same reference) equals 6081.46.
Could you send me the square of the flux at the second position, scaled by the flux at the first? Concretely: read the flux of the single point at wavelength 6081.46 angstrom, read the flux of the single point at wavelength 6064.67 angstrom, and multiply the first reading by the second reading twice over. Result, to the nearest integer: 387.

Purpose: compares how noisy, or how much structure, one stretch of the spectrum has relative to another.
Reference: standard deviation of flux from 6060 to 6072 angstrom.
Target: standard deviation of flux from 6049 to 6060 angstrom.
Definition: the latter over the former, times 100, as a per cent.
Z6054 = 104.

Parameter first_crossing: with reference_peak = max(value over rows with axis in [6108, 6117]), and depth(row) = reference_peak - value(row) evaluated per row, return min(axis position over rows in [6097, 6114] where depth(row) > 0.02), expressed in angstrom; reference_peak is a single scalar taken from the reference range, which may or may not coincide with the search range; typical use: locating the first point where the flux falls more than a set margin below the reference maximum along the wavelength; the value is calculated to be 6098.28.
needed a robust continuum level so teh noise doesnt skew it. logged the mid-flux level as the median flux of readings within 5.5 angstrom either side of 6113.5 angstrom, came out 7.262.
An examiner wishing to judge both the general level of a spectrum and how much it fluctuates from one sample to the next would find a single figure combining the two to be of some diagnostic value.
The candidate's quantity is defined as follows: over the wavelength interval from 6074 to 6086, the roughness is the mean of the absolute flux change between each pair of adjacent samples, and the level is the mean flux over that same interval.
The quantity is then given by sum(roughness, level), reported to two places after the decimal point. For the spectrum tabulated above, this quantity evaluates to 7.31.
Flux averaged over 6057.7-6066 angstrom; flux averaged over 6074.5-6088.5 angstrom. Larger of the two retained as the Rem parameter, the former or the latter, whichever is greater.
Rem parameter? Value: 7.31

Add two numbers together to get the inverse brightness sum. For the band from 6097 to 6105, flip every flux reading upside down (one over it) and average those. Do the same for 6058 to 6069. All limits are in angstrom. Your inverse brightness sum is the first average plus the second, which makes 0.278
